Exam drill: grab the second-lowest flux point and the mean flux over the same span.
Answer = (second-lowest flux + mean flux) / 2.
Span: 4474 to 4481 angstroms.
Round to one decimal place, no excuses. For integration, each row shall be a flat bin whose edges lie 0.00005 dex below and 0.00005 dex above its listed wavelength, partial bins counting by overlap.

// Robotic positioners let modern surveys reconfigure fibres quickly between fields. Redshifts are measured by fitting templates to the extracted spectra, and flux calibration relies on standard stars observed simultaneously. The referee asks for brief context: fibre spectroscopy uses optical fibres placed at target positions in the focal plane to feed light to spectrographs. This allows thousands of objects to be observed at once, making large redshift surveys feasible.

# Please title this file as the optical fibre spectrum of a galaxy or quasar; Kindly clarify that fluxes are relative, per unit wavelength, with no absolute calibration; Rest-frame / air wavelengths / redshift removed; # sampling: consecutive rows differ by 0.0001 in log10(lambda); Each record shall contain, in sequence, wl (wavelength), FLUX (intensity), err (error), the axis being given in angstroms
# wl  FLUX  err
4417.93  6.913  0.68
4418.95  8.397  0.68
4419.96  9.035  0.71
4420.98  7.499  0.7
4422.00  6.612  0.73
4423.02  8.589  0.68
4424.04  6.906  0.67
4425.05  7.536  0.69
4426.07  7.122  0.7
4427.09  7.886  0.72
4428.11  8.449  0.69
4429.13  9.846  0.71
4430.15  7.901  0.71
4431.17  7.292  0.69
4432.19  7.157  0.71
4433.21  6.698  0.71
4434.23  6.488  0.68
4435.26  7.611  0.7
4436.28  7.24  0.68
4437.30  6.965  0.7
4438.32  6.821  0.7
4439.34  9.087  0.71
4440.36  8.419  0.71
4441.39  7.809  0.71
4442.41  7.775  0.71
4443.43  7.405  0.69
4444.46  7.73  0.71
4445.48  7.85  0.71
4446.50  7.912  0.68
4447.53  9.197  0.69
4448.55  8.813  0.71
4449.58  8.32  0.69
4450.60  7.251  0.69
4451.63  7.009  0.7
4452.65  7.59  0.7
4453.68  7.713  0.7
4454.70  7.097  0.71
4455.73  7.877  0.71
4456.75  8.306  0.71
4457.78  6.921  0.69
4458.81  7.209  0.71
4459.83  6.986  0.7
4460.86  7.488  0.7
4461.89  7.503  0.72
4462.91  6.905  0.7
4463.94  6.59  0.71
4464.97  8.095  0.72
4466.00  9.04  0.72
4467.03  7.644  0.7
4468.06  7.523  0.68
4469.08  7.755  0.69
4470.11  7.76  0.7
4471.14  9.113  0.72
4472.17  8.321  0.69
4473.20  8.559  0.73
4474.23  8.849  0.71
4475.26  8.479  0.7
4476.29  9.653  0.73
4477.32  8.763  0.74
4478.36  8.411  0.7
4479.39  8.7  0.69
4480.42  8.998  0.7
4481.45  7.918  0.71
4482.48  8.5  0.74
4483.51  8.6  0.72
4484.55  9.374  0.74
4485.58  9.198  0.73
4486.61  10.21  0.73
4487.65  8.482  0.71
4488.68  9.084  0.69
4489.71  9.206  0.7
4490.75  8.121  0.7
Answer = 8.7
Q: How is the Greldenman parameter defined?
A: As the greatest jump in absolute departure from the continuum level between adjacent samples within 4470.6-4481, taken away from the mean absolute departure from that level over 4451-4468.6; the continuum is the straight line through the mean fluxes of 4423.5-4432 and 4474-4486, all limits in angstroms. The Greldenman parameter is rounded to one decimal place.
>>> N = 0.1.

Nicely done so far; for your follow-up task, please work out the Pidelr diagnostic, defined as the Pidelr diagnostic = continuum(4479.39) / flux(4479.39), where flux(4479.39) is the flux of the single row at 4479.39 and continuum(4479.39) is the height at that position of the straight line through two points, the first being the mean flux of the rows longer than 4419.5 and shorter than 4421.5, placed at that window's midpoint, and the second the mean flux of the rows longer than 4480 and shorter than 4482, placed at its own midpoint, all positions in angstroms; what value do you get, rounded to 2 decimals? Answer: 0.97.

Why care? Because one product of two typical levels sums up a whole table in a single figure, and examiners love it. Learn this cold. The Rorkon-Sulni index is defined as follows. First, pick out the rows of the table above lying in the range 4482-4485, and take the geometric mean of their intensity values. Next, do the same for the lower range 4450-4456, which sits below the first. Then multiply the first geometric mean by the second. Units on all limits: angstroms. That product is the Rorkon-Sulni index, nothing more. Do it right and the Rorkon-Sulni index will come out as 65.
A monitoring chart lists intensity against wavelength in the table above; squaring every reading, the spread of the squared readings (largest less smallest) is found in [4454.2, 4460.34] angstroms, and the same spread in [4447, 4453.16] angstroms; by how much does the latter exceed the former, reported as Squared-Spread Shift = 14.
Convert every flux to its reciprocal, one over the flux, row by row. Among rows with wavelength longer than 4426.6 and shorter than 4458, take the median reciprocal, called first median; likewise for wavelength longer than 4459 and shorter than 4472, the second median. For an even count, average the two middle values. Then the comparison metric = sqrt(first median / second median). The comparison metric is 0.99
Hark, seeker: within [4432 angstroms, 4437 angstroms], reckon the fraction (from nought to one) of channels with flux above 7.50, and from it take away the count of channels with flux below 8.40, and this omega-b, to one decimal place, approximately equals -4.8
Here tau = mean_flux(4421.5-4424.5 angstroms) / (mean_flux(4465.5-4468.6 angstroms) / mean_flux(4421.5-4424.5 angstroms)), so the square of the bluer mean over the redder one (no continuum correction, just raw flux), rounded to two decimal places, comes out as 6.73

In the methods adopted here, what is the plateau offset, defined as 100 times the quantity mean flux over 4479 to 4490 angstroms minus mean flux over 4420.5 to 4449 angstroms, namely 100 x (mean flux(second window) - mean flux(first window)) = 120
